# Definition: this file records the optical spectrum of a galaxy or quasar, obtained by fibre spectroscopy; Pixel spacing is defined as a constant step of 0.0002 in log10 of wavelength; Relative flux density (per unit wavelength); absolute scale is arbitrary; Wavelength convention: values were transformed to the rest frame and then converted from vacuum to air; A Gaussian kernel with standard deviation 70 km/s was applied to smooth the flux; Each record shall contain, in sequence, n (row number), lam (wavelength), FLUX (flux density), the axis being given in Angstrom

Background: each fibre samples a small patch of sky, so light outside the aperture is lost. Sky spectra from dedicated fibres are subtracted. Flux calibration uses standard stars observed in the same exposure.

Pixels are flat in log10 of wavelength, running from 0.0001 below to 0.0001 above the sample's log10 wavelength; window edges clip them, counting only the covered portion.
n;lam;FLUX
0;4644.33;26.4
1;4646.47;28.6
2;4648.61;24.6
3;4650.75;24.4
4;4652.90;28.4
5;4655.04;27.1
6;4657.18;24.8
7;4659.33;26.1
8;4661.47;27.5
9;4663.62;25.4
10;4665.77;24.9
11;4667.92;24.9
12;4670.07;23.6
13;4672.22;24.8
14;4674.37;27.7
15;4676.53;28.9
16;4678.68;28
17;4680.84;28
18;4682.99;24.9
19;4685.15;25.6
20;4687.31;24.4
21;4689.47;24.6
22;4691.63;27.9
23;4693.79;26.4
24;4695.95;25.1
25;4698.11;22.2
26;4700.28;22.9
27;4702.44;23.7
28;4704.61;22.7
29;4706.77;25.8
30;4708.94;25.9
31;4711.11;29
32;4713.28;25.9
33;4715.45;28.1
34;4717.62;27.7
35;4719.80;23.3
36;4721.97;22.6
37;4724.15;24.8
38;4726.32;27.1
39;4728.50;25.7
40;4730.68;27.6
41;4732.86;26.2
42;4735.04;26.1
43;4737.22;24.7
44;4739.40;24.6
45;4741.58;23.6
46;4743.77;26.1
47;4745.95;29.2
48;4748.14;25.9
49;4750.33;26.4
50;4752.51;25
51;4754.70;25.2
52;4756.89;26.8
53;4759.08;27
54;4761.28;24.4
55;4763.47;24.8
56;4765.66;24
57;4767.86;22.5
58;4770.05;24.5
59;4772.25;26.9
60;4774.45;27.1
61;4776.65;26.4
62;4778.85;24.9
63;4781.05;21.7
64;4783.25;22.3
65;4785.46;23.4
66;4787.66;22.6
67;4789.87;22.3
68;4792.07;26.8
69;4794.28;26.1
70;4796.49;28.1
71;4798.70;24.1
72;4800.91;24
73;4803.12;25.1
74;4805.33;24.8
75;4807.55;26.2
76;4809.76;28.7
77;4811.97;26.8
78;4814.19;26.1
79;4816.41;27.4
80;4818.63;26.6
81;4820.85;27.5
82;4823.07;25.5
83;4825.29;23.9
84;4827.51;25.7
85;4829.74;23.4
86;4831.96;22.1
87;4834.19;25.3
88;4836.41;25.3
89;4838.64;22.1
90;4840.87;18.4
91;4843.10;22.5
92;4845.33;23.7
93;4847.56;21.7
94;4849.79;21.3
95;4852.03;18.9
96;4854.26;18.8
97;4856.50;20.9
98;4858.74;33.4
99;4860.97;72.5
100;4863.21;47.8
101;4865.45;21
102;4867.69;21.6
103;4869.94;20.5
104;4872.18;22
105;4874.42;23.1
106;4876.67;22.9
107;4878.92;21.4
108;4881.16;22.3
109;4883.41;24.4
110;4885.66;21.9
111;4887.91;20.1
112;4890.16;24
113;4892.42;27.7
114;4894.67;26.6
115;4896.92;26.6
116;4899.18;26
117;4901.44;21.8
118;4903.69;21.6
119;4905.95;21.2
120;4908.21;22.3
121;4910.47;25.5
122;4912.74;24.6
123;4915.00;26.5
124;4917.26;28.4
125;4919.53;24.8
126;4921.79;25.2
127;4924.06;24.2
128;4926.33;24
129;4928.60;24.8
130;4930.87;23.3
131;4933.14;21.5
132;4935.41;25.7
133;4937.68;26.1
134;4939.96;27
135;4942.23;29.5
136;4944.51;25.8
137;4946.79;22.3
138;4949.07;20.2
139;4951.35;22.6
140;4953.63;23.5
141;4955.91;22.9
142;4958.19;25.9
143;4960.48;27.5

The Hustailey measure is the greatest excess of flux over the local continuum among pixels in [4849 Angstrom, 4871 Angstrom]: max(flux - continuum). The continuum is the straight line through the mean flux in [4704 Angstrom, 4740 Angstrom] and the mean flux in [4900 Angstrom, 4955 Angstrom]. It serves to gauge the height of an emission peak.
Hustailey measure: 48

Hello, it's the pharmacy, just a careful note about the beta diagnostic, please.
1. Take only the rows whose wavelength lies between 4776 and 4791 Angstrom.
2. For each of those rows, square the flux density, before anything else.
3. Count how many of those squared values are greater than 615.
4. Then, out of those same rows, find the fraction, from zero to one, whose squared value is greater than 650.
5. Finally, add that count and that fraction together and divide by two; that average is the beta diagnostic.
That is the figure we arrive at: 1.1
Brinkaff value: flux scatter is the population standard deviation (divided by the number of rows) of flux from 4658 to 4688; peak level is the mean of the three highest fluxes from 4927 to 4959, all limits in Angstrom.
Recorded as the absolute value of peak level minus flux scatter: 25.9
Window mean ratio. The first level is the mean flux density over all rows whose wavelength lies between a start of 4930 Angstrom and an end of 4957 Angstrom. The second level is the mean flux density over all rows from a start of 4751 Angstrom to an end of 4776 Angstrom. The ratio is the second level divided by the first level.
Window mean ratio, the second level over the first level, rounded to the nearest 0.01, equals 1.05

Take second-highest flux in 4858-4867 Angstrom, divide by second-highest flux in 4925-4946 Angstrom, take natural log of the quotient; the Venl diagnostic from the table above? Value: 0.57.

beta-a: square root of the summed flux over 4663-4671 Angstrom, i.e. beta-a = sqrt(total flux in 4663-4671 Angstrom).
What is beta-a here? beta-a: 9.94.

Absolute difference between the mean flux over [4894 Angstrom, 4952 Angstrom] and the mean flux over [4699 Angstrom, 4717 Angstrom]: 1.0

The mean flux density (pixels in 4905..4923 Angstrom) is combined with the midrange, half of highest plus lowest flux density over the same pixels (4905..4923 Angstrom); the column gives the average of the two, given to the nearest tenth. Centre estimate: 24.8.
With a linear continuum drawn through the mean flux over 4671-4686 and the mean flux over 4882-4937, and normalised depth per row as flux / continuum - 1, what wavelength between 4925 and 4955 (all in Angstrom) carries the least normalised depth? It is 4949.07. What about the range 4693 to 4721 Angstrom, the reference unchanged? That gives 4698.11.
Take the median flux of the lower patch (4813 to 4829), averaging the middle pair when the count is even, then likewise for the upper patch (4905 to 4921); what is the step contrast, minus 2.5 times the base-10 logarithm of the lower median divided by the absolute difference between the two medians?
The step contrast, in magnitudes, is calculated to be -3.26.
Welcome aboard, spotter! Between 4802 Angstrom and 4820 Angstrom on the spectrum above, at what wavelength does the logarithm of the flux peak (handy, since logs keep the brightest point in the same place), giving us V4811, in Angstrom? 4809.76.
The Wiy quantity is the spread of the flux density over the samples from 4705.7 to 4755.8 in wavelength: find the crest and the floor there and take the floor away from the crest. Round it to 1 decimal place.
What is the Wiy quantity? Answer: 6.6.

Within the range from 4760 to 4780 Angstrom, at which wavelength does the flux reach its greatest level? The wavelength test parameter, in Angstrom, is 4774.45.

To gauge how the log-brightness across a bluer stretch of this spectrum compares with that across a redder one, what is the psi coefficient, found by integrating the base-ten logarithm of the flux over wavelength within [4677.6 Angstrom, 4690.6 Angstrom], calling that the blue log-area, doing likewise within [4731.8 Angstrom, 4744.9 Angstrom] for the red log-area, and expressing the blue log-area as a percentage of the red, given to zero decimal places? 100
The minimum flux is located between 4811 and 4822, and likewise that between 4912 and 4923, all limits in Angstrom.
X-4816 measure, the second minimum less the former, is -1.5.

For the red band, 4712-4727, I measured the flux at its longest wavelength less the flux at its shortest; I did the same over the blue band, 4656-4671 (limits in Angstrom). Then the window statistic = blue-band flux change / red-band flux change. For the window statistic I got -1.0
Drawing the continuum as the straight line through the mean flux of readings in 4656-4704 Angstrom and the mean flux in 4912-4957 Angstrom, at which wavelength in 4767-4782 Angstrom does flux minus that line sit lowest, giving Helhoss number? 4781.05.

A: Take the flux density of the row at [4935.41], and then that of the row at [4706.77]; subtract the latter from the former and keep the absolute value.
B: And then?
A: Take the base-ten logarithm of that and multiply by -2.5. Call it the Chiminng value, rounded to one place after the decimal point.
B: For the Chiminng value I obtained 2.5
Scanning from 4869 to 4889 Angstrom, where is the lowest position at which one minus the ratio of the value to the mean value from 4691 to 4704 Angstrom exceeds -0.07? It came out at 4869.94 Angstrom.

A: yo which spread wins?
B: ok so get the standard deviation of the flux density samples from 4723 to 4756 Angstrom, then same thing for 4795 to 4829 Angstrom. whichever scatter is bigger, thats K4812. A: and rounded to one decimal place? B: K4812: 1.5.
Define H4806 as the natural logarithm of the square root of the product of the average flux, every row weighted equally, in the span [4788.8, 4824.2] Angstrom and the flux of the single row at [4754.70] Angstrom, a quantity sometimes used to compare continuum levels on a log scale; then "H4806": 3.24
